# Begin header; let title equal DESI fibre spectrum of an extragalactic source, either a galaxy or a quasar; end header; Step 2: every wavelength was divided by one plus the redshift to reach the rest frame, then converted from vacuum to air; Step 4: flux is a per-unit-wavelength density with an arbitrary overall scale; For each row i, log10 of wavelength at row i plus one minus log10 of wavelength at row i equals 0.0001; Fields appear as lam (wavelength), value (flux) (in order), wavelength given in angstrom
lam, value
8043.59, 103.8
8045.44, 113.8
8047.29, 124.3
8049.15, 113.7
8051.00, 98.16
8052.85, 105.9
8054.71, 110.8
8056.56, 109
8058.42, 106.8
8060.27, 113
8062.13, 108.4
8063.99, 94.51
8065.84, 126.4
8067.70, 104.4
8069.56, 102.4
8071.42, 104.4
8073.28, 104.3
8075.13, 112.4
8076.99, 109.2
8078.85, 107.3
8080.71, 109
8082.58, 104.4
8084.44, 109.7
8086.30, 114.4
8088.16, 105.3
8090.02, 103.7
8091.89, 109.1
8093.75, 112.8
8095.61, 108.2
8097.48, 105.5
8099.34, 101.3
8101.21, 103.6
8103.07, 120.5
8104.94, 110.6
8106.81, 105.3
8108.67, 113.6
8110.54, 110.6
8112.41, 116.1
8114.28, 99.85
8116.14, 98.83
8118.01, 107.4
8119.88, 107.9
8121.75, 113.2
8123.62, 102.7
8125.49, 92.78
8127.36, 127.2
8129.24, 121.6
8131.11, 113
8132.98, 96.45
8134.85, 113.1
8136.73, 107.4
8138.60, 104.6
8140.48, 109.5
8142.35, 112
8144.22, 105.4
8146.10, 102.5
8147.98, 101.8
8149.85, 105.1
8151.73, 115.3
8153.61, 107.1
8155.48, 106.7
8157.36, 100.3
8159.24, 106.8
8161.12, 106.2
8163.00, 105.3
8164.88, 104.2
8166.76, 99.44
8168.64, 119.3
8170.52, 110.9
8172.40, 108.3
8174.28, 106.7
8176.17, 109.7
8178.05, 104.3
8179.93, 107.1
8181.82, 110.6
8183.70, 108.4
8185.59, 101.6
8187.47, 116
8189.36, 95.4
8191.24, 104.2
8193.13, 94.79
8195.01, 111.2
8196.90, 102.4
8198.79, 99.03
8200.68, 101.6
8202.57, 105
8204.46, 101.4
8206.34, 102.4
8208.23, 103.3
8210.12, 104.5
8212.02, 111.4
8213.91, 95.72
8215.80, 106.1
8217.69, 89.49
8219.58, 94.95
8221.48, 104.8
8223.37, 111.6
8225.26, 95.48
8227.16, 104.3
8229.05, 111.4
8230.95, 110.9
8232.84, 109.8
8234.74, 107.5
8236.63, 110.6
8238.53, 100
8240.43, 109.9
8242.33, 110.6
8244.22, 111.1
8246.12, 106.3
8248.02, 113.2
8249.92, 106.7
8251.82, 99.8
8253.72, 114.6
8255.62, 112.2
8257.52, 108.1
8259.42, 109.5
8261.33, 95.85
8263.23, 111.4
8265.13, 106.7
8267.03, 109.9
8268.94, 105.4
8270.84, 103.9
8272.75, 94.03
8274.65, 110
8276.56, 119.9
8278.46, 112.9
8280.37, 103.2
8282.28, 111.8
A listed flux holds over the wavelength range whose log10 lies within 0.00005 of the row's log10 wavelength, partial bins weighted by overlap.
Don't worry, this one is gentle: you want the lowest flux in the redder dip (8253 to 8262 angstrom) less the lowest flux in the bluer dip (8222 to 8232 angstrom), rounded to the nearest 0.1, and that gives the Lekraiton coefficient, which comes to 0.4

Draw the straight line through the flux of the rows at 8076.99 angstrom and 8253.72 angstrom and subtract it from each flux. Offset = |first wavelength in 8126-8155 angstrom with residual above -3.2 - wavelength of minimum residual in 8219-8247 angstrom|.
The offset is 92.2 angstrom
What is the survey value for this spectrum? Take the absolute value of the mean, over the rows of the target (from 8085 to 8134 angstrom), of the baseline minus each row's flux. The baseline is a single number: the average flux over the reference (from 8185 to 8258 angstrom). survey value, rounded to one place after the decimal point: 3.4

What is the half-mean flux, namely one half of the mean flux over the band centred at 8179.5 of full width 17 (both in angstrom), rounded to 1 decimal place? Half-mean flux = 54.0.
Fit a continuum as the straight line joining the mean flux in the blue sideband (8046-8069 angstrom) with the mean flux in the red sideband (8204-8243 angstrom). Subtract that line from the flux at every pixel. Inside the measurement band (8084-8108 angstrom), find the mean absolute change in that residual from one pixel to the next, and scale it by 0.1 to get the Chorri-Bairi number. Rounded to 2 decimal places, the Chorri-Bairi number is 0.59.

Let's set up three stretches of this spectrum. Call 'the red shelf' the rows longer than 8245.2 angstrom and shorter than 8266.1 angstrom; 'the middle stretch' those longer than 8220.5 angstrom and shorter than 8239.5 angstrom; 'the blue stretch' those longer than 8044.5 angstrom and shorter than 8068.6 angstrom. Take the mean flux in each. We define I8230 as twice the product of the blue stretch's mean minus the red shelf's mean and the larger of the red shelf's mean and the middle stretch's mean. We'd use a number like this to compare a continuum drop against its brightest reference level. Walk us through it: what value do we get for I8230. 488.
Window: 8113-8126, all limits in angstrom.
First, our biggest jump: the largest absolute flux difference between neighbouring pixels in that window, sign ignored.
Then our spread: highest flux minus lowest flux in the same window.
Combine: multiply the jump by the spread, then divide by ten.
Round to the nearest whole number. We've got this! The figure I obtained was 21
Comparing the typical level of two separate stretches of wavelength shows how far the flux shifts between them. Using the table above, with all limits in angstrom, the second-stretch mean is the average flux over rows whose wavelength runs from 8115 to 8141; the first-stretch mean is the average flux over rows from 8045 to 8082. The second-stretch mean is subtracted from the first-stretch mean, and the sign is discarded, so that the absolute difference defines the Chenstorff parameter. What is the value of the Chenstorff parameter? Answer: 0.6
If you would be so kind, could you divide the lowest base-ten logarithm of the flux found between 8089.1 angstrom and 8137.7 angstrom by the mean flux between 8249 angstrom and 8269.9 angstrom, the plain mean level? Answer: 0.0183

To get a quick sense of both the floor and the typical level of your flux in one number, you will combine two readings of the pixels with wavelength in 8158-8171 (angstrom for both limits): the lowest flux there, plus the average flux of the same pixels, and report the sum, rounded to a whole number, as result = 207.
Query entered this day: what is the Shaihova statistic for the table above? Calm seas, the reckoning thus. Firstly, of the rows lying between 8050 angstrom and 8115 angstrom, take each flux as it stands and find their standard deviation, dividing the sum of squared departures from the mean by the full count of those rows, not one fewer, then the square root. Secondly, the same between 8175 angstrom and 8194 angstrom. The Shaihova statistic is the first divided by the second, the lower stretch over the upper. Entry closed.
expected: 0.95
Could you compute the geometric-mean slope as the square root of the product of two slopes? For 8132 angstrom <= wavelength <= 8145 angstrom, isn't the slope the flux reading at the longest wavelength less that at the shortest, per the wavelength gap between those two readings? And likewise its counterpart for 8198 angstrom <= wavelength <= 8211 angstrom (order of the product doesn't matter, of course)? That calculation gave 0.62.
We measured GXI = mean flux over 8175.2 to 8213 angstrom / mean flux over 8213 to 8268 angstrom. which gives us 0.99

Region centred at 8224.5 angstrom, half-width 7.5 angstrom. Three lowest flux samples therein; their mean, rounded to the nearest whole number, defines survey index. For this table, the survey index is 93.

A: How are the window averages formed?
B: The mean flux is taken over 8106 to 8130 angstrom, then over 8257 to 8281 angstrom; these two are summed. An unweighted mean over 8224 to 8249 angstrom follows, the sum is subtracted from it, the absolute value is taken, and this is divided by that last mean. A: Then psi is 1.00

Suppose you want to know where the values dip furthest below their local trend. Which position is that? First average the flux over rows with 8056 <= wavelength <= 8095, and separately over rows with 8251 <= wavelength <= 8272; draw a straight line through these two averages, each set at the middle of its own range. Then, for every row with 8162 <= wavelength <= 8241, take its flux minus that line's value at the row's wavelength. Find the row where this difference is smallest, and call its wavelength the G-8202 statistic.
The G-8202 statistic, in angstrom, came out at 8217.69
